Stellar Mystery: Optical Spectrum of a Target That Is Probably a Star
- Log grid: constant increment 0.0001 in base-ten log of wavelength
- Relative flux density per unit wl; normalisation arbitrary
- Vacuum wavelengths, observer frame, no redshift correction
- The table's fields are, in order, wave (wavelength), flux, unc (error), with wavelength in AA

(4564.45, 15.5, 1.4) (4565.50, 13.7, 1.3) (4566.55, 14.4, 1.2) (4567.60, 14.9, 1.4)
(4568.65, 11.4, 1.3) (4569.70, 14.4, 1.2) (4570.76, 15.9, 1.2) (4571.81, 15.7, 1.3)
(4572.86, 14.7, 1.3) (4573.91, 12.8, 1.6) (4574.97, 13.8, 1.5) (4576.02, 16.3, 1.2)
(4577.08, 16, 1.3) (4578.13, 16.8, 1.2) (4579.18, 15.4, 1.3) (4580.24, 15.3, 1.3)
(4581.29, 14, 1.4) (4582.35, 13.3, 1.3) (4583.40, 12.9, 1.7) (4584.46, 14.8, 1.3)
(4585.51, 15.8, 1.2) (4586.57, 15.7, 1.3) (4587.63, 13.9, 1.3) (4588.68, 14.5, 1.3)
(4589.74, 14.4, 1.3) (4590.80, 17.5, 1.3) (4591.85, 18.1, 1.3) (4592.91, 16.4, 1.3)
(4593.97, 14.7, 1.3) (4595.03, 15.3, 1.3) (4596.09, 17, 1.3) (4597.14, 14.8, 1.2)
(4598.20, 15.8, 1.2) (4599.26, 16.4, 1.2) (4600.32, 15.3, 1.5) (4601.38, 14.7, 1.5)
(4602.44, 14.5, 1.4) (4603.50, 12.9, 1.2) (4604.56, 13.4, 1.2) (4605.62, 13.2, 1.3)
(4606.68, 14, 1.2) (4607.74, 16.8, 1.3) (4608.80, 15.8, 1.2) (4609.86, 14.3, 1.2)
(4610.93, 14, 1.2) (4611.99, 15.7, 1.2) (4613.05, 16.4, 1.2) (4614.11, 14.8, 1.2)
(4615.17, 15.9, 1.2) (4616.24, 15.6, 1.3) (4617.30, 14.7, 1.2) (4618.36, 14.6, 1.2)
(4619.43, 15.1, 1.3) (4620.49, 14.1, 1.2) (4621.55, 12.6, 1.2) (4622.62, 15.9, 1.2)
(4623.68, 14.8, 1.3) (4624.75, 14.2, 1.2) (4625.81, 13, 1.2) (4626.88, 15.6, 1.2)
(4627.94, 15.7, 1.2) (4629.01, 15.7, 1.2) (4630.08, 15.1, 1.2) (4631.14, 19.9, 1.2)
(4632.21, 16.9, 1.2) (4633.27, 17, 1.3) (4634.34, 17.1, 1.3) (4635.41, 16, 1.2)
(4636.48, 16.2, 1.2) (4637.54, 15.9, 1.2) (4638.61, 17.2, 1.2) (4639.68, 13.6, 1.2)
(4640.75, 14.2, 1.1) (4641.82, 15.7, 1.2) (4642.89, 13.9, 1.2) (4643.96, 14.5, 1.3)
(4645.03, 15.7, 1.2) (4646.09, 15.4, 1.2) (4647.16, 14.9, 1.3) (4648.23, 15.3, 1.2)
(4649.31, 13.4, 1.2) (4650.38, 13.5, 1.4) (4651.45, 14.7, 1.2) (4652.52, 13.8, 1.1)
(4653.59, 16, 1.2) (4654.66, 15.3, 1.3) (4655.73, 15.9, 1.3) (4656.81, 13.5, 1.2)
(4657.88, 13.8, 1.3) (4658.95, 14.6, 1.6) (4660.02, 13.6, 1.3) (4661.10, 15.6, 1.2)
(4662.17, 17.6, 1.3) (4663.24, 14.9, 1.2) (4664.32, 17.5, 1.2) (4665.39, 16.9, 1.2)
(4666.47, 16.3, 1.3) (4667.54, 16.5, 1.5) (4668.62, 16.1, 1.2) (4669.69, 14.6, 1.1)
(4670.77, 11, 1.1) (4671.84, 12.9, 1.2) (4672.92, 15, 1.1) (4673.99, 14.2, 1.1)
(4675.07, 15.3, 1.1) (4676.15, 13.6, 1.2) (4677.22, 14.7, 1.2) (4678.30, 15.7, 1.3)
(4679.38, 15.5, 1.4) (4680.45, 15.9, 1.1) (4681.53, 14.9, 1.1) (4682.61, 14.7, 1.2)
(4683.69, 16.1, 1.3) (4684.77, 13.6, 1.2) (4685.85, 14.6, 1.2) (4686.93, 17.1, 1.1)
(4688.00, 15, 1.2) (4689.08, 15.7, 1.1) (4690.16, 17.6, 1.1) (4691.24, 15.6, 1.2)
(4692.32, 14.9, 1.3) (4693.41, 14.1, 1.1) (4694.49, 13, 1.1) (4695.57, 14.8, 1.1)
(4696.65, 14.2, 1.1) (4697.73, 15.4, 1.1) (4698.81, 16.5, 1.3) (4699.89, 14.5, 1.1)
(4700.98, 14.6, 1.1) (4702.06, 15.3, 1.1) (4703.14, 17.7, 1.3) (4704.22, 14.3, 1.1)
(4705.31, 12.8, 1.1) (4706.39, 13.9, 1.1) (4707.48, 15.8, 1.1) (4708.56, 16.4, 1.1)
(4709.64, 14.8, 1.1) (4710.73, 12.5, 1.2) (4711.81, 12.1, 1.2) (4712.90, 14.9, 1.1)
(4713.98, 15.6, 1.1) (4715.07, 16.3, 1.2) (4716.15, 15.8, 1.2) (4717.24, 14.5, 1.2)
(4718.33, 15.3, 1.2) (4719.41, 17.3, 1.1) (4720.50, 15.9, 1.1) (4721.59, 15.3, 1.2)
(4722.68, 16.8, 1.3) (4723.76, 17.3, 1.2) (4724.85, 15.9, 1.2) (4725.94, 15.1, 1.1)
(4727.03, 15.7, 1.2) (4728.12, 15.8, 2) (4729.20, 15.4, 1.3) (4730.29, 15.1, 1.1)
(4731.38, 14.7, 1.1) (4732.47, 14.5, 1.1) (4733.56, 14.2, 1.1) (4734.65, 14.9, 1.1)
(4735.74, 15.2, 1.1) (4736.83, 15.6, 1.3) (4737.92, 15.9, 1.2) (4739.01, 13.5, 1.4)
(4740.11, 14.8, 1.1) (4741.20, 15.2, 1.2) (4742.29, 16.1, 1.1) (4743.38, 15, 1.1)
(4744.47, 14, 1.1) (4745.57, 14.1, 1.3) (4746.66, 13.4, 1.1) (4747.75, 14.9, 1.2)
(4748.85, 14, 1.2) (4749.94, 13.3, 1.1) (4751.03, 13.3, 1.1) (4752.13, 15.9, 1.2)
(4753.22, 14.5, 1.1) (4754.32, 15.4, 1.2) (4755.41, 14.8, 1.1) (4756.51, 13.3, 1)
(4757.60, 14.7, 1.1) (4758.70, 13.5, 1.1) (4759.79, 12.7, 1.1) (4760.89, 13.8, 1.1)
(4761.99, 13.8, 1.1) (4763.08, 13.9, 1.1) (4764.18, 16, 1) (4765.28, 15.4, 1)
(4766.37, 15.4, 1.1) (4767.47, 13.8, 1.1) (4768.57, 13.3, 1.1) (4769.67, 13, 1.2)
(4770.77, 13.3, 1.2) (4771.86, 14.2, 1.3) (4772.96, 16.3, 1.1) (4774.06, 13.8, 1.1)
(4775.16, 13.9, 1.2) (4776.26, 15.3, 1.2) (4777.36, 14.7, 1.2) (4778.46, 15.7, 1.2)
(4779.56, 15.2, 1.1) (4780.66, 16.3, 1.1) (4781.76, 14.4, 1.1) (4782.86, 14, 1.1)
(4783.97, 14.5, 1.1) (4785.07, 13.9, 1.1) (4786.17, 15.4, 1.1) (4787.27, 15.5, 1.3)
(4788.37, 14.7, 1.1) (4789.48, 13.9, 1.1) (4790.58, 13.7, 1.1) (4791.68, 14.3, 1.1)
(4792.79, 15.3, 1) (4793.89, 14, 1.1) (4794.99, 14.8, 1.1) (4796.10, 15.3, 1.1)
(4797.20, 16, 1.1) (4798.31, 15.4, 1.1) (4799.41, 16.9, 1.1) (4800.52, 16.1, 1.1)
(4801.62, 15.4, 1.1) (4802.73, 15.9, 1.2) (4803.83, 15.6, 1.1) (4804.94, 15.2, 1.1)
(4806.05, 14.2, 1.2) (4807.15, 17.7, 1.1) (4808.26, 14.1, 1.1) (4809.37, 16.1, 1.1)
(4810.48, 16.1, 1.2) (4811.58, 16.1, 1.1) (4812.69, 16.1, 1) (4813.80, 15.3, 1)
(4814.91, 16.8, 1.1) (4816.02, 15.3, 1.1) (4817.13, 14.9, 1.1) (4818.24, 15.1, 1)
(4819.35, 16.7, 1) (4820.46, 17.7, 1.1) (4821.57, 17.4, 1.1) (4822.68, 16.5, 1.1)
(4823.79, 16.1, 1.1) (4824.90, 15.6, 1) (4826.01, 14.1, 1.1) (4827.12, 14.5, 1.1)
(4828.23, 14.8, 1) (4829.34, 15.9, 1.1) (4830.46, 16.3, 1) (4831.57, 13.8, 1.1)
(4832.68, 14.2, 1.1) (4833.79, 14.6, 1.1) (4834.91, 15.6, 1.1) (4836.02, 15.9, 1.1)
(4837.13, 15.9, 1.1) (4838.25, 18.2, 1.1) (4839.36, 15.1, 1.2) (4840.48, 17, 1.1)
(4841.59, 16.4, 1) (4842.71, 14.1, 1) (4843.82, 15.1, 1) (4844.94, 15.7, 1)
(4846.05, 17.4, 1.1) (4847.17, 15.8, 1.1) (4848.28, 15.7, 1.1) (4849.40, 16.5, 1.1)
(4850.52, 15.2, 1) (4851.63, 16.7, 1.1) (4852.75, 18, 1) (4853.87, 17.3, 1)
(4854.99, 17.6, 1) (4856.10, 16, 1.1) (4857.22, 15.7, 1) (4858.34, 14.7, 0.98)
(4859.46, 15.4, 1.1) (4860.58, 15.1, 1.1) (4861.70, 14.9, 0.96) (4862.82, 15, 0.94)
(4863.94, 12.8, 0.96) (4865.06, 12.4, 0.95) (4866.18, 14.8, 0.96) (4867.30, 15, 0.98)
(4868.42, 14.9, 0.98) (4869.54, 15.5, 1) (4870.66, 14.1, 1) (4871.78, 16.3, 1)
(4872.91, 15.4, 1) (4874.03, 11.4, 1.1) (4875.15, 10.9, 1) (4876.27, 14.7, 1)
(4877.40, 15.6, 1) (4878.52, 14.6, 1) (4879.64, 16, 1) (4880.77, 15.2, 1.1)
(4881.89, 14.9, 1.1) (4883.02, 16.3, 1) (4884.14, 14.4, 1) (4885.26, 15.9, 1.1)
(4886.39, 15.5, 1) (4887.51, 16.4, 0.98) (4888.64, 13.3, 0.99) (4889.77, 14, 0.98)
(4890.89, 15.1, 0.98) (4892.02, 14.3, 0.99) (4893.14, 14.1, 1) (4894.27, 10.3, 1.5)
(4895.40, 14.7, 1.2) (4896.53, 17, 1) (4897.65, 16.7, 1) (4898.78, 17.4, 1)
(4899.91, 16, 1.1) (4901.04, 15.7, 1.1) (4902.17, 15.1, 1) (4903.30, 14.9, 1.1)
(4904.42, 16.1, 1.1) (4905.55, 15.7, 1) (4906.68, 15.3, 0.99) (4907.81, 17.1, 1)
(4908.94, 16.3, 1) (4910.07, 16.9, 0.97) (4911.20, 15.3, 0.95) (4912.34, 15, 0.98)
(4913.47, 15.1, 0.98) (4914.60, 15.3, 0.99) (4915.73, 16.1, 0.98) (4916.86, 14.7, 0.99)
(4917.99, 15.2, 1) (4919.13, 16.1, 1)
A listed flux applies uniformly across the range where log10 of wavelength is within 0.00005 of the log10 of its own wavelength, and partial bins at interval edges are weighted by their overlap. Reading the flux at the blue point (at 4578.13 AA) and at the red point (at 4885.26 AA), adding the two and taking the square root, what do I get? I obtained 5.72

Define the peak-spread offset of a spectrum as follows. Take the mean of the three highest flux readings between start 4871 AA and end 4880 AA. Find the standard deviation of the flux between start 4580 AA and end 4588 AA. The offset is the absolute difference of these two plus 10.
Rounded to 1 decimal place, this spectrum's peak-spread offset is 24.9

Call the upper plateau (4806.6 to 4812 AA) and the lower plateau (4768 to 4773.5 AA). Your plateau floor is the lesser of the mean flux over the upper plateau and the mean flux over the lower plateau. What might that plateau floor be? 14.0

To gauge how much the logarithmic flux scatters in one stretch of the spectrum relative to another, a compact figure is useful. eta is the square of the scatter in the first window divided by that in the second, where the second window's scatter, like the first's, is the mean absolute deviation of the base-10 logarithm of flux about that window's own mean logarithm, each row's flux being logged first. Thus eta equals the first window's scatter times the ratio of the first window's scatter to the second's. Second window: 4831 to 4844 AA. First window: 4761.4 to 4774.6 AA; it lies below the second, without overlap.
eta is 0.028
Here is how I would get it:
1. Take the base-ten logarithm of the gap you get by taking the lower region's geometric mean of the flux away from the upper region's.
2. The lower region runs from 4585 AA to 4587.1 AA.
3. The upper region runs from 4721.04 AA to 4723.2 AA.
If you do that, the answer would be -0.5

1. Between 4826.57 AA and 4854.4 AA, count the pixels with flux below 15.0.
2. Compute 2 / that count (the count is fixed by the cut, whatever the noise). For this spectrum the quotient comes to 0.333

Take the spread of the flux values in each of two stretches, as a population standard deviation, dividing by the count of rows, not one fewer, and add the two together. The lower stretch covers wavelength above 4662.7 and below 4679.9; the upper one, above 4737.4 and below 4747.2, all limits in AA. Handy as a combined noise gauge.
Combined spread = 2.5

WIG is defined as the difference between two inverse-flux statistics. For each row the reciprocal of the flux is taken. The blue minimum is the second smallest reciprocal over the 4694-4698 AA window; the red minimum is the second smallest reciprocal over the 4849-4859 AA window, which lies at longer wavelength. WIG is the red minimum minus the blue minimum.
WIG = -0.011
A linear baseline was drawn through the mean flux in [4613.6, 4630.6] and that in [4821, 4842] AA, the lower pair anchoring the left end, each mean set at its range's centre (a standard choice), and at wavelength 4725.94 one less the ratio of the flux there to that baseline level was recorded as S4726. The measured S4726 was 0.01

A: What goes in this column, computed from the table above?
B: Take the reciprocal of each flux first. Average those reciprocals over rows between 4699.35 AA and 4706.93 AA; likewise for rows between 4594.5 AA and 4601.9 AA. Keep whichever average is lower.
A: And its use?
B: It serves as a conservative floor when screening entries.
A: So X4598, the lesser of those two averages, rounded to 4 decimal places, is 0.0642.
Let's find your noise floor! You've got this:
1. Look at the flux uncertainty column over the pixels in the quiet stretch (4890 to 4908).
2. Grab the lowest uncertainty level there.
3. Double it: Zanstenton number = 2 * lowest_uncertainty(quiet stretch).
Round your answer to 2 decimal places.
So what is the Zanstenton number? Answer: 1.96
